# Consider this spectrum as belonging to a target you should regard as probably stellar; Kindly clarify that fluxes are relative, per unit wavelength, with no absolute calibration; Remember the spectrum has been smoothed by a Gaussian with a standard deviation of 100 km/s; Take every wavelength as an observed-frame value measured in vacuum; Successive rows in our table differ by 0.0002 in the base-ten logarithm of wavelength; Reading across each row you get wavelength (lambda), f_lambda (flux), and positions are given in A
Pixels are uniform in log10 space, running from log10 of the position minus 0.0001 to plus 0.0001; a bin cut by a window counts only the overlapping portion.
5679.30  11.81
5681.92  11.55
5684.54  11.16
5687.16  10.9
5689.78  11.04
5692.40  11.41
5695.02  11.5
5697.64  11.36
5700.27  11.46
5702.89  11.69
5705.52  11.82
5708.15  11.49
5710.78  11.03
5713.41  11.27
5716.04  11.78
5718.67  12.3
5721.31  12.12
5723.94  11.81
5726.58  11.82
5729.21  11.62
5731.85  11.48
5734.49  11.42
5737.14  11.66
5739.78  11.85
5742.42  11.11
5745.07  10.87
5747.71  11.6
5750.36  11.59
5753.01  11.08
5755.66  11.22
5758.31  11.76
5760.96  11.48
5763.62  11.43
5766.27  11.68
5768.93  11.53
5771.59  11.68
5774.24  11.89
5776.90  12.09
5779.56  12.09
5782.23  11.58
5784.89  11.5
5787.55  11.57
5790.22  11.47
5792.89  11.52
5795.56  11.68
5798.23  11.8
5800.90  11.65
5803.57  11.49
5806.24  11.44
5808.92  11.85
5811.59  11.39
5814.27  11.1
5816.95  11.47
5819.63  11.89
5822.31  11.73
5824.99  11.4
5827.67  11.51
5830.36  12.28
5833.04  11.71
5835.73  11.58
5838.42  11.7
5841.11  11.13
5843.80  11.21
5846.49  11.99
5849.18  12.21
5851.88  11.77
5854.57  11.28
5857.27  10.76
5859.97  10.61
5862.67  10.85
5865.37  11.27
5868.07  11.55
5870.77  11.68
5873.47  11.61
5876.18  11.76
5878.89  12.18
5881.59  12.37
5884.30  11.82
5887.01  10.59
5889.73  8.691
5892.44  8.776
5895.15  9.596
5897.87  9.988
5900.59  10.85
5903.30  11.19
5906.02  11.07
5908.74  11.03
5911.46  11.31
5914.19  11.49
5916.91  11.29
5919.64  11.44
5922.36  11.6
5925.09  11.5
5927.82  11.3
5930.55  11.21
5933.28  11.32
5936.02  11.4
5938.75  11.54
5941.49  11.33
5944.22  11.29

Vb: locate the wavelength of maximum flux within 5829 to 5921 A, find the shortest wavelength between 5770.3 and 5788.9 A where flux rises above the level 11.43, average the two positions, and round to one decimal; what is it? 5826.6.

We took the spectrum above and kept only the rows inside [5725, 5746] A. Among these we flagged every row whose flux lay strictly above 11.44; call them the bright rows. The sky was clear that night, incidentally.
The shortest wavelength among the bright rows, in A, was 5726.58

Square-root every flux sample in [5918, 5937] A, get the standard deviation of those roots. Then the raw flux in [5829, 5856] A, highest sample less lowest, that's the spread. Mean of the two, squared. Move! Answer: 0.34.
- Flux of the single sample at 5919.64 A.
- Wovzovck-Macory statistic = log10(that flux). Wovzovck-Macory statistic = 1.06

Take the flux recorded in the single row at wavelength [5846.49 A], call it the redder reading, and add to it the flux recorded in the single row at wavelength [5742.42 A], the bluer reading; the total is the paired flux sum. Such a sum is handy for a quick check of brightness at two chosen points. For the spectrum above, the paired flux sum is 23.1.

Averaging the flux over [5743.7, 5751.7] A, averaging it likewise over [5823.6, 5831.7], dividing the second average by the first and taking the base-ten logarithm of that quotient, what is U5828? 0.014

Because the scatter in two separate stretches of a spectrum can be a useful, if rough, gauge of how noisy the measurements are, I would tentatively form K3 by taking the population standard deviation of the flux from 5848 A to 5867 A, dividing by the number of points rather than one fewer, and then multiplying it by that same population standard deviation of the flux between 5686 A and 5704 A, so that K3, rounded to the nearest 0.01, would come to 0.14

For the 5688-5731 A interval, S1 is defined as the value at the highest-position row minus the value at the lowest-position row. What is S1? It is 0.6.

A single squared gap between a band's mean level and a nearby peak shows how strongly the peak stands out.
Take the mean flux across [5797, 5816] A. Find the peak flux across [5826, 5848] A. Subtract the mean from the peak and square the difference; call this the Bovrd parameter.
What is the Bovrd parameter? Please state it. 0.56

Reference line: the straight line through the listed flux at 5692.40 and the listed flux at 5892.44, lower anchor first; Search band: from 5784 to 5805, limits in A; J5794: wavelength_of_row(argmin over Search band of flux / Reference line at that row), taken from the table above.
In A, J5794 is 5784.89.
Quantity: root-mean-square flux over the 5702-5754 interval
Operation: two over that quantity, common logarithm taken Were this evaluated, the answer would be -0.7625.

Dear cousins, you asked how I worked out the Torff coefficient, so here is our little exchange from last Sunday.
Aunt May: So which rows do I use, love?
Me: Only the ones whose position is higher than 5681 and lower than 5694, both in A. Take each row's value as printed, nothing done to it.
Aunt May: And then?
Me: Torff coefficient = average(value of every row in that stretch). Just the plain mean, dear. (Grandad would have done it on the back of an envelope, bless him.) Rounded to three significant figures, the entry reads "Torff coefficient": 11.2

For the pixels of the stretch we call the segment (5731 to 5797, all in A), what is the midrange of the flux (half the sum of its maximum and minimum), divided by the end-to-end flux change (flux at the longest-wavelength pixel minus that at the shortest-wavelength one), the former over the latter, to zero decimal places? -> 57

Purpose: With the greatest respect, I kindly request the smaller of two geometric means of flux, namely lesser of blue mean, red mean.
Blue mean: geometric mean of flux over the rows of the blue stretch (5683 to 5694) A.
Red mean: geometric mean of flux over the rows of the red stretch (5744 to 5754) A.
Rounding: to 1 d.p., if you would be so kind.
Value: 11.1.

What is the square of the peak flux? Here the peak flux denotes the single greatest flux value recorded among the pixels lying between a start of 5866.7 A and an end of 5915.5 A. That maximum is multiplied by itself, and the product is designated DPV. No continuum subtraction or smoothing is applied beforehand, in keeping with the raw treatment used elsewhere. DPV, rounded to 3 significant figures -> 153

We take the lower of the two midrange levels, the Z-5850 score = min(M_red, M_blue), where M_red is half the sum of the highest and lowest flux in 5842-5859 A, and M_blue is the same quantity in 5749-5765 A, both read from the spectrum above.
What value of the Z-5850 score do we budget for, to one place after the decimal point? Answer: 11.4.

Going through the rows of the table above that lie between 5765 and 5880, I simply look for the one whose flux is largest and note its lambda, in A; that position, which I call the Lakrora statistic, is 5830.36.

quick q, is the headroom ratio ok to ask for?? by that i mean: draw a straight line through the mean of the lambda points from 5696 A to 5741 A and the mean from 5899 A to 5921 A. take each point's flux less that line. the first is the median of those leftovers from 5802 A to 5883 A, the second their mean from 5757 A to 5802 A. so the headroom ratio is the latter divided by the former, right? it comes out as 0.73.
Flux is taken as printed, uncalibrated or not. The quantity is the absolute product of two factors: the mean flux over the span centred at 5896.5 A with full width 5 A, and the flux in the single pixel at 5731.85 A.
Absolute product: 112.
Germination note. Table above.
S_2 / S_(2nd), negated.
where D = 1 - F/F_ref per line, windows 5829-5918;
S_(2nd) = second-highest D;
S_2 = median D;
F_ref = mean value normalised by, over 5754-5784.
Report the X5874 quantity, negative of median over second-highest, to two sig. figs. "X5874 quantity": -0.13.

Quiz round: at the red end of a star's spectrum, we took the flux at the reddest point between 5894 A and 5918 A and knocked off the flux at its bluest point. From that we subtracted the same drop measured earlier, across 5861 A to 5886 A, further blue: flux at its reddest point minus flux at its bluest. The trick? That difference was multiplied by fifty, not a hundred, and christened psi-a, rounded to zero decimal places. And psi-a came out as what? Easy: 36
